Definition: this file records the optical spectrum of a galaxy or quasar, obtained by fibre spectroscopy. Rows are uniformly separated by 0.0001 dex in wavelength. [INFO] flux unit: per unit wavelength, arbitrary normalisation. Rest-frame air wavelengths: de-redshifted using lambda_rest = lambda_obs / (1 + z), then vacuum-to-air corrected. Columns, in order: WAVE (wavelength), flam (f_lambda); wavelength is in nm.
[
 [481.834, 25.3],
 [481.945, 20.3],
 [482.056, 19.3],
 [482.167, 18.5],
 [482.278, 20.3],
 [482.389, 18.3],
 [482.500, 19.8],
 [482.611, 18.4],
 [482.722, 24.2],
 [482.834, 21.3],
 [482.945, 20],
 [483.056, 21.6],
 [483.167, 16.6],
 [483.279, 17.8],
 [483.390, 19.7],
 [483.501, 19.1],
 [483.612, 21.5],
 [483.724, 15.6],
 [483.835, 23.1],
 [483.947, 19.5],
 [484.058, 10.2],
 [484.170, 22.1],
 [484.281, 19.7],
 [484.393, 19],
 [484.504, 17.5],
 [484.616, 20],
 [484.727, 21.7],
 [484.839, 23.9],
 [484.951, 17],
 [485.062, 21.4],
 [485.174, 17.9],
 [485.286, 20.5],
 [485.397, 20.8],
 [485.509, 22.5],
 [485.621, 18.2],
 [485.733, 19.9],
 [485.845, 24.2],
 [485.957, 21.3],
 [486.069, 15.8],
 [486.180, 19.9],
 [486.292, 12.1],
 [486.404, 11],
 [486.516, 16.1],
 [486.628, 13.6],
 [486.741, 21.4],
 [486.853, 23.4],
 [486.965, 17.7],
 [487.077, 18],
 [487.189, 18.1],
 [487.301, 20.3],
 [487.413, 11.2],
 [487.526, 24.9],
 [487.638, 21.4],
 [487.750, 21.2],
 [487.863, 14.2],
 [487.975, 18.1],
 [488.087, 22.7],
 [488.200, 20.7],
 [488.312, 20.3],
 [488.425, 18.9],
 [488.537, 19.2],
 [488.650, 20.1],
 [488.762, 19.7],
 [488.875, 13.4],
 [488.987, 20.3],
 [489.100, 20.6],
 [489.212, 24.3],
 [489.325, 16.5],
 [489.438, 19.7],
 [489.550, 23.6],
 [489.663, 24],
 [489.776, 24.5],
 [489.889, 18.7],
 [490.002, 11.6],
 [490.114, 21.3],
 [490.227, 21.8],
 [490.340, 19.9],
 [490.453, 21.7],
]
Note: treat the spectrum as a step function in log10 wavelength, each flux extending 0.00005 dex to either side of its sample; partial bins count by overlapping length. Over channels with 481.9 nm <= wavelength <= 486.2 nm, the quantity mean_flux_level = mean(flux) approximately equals 19.7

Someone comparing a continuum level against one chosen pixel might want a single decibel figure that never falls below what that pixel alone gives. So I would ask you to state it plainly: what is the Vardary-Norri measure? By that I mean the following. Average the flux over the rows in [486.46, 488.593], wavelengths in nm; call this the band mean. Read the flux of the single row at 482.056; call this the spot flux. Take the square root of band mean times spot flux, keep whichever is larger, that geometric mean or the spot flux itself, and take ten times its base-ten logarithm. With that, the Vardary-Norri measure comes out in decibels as 12.9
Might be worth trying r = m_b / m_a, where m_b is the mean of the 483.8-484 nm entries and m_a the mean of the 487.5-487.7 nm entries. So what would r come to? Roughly 0.92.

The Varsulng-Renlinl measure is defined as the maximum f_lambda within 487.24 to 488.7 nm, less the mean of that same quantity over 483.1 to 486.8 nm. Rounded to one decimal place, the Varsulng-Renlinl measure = 6.1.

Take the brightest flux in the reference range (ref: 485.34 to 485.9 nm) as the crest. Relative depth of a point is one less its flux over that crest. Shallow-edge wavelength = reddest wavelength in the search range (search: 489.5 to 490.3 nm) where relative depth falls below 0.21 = 490.227 nm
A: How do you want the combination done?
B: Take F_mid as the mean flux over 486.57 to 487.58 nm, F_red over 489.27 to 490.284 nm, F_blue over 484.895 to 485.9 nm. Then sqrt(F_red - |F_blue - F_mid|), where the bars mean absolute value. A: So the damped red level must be 4.32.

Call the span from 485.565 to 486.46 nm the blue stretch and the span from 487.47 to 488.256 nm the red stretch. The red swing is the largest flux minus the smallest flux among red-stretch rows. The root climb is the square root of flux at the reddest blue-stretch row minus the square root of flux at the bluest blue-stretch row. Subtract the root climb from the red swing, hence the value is 12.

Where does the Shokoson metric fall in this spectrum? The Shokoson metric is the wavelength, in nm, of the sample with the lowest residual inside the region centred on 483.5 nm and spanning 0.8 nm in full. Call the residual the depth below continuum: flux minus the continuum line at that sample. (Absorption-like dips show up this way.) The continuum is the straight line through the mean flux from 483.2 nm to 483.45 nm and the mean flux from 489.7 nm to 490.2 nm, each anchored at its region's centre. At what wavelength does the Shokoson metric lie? 483.724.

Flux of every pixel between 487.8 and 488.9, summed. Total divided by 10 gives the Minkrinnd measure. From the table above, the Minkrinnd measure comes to 19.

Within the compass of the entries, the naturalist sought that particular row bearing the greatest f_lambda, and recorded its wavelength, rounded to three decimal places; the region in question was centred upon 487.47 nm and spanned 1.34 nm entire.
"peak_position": 487.526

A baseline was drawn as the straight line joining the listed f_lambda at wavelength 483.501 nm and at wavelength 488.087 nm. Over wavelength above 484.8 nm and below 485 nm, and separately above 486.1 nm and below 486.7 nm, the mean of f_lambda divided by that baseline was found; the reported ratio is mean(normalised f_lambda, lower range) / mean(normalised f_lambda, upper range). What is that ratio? 1.5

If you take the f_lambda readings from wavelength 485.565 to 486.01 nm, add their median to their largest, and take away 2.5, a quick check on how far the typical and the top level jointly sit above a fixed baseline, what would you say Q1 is 42.3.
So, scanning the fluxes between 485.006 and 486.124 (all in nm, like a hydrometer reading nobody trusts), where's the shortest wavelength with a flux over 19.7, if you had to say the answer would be 485.062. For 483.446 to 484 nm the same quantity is 483.612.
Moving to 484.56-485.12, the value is 484.616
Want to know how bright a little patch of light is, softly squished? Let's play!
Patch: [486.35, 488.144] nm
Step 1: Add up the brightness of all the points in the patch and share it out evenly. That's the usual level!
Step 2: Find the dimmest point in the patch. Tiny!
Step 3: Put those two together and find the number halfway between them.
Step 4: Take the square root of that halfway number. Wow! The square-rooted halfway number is 3.83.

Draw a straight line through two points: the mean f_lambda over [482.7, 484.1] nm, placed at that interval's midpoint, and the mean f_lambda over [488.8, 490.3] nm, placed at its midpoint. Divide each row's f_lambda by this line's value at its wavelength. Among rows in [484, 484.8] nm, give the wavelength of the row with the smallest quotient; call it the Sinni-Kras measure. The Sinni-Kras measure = 484.058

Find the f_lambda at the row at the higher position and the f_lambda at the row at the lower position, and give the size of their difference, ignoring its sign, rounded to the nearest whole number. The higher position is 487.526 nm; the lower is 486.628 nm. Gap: 11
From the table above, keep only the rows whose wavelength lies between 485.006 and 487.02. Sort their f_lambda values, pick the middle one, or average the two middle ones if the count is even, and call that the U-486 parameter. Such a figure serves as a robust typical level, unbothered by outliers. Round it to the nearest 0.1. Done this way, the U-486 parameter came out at 19.9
